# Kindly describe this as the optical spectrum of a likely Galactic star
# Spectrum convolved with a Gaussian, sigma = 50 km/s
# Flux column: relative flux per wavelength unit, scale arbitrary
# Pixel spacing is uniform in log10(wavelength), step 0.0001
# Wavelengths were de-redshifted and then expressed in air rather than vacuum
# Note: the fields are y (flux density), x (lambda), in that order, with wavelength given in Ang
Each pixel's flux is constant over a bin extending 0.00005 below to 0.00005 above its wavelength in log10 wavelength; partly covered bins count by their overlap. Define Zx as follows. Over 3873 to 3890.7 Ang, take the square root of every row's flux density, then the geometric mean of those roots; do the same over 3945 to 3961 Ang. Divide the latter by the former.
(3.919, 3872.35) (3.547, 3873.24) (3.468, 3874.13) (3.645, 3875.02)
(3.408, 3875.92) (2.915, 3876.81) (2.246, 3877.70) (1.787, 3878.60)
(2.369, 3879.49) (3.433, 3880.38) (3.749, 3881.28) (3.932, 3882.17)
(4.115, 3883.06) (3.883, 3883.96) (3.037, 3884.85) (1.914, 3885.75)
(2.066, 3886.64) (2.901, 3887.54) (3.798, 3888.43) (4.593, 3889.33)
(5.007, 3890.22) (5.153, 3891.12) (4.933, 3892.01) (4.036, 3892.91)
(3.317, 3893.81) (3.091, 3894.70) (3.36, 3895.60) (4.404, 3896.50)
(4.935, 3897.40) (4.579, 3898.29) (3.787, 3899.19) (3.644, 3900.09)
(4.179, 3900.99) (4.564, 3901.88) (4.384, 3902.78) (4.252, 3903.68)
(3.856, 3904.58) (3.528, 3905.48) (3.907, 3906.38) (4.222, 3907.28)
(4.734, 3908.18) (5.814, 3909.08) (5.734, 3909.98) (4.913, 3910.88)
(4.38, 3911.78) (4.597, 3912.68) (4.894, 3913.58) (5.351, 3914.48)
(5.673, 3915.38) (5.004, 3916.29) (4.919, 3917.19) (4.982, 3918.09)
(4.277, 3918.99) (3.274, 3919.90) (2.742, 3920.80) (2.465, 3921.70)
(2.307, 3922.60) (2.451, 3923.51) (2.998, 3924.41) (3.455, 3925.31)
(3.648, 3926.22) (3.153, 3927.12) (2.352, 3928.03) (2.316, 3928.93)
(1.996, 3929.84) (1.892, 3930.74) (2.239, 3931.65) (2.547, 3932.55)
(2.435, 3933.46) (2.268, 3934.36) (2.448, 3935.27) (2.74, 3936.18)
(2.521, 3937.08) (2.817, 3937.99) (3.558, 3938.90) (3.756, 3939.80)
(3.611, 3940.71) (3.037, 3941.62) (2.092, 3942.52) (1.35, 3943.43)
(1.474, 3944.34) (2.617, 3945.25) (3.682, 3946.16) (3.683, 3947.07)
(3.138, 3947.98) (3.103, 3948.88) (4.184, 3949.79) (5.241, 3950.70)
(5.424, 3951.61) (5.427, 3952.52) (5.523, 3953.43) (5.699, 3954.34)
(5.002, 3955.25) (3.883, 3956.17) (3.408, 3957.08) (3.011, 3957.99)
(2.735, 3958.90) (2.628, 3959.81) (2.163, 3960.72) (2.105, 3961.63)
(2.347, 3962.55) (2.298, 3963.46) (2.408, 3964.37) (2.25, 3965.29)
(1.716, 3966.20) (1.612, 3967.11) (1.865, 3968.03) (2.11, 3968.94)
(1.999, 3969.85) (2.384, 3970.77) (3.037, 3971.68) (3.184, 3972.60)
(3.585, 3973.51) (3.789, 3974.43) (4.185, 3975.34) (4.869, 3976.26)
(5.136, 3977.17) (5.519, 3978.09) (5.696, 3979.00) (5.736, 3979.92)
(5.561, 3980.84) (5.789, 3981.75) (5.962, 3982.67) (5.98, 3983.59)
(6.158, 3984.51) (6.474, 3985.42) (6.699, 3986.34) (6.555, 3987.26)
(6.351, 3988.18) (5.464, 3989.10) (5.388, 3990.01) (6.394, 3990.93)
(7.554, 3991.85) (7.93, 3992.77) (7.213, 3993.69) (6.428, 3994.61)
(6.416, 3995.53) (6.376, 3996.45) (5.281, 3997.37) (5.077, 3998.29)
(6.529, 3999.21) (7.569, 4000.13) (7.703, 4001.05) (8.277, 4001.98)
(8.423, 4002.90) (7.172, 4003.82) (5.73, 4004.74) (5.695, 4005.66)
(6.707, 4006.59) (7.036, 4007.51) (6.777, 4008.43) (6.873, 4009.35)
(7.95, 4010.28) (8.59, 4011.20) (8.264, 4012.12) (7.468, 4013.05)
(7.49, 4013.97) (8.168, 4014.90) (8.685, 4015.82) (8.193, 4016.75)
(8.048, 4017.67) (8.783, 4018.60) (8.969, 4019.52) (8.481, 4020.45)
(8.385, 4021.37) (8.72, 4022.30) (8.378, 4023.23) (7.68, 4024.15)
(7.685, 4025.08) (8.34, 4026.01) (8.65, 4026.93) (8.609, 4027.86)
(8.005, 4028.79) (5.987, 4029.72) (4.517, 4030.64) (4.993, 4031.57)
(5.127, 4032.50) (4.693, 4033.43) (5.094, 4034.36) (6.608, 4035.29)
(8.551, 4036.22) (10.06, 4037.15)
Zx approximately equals 1.09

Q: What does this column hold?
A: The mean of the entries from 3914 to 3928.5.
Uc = 3.69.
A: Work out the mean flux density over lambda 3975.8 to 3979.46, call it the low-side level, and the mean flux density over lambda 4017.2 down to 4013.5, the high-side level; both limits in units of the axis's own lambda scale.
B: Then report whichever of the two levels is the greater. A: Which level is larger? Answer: 8.1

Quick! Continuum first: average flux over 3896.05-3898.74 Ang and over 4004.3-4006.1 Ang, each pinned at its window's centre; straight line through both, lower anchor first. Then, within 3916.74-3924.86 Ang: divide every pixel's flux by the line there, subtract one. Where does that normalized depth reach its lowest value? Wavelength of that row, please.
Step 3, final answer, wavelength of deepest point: 3922.60 Ang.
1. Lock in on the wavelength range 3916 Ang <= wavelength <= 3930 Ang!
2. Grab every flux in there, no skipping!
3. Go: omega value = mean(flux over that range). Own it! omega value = 3.3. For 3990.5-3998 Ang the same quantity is 6.7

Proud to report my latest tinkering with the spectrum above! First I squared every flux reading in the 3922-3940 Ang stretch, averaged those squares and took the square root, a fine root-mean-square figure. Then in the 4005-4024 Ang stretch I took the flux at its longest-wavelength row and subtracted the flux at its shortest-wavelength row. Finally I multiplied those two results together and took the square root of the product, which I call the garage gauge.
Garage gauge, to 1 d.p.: 2.7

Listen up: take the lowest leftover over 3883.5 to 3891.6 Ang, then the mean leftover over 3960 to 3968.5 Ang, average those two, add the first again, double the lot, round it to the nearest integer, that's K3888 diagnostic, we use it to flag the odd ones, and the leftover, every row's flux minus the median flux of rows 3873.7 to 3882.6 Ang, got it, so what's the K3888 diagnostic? -6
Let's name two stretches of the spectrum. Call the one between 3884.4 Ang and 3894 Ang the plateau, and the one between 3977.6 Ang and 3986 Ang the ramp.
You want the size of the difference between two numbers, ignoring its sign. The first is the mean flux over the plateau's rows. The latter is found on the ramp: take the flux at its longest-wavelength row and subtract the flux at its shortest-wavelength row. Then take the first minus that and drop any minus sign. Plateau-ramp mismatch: 3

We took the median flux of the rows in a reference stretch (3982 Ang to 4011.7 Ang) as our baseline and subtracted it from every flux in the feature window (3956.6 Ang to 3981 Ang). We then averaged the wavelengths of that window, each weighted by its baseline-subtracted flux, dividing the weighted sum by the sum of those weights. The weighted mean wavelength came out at 3966.8 Ang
